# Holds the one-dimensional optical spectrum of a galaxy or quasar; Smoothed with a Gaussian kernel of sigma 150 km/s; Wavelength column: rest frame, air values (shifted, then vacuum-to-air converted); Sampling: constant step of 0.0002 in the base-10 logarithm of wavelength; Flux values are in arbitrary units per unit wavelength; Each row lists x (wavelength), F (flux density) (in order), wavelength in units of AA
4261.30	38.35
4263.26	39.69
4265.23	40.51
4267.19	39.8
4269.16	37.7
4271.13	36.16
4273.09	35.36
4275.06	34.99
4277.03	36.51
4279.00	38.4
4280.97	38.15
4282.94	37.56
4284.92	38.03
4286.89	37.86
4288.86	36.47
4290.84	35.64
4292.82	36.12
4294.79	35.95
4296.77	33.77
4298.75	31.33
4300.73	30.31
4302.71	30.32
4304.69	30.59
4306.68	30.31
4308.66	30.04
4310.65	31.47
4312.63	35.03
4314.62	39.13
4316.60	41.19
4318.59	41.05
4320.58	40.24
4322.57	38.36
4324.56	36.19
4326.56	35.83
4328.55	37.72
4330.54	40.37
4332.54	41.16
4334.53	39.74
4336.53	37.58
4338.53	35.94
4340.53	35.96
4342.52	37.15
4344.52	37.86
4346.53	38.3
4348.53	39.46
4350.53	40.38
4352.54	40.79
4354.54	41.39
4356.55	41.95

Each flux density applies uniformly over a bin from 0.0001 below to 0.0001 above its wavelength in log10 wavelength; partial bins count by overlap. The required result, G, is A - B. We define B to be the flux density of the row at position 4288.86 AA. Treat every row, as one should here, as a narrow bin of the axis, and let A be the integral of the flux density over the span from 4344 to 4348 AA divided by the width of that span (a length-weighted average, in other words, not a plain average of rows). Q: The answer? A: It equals 2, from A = 38.2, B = 36.47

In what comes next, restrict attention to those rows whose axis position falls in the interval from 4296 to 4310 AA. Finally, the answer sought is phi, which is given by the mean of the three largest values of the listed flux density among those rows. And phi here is 31.9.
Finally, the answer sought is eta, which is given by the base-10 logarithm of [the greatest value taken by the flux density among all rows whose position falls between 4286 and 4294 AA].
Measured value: 1.578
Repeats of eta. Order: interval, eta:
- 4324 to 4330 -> 1.577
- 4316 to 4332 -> 1.615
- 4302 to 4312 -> 1.498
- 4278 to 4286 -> 1.584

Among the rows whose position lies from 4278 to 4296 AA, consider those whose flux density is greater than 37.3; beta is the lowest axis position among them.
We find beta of 4279.00 AA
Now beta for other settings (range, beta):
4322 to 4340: 4322.57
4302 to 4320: 4314.62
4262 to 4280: 4263.26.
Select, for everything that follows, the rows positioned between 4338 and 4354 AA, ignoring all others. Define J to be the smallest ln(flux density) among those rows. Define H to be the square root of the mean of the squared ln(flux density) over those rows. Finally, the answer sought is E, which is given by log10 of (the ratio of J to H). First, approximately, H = 3.64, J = 3.58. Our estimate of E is -0.0073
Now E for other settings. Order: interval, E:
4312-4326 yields -0.0120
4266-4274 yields -0.0062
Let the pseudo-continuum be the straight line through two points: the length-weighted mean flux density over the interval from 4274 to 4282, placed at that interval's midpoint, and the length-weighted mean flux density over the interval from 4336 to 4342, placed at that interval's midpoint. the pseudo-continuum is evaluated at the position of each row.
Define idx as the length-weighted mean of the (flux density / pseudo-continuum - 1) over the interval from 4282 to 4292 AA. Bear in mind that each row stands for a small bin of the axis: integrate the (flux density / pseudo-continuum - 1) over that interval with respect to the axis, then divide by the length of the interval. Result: 0.00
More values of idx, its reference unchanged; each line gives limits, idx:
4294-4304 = -0.13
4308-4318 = -0.03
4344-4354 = 0.09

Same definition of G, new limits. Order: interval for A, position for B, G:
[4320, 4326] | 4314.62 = -1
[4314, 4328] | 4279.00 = 0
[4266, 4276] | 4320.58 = -3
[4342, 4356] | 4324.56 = 3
